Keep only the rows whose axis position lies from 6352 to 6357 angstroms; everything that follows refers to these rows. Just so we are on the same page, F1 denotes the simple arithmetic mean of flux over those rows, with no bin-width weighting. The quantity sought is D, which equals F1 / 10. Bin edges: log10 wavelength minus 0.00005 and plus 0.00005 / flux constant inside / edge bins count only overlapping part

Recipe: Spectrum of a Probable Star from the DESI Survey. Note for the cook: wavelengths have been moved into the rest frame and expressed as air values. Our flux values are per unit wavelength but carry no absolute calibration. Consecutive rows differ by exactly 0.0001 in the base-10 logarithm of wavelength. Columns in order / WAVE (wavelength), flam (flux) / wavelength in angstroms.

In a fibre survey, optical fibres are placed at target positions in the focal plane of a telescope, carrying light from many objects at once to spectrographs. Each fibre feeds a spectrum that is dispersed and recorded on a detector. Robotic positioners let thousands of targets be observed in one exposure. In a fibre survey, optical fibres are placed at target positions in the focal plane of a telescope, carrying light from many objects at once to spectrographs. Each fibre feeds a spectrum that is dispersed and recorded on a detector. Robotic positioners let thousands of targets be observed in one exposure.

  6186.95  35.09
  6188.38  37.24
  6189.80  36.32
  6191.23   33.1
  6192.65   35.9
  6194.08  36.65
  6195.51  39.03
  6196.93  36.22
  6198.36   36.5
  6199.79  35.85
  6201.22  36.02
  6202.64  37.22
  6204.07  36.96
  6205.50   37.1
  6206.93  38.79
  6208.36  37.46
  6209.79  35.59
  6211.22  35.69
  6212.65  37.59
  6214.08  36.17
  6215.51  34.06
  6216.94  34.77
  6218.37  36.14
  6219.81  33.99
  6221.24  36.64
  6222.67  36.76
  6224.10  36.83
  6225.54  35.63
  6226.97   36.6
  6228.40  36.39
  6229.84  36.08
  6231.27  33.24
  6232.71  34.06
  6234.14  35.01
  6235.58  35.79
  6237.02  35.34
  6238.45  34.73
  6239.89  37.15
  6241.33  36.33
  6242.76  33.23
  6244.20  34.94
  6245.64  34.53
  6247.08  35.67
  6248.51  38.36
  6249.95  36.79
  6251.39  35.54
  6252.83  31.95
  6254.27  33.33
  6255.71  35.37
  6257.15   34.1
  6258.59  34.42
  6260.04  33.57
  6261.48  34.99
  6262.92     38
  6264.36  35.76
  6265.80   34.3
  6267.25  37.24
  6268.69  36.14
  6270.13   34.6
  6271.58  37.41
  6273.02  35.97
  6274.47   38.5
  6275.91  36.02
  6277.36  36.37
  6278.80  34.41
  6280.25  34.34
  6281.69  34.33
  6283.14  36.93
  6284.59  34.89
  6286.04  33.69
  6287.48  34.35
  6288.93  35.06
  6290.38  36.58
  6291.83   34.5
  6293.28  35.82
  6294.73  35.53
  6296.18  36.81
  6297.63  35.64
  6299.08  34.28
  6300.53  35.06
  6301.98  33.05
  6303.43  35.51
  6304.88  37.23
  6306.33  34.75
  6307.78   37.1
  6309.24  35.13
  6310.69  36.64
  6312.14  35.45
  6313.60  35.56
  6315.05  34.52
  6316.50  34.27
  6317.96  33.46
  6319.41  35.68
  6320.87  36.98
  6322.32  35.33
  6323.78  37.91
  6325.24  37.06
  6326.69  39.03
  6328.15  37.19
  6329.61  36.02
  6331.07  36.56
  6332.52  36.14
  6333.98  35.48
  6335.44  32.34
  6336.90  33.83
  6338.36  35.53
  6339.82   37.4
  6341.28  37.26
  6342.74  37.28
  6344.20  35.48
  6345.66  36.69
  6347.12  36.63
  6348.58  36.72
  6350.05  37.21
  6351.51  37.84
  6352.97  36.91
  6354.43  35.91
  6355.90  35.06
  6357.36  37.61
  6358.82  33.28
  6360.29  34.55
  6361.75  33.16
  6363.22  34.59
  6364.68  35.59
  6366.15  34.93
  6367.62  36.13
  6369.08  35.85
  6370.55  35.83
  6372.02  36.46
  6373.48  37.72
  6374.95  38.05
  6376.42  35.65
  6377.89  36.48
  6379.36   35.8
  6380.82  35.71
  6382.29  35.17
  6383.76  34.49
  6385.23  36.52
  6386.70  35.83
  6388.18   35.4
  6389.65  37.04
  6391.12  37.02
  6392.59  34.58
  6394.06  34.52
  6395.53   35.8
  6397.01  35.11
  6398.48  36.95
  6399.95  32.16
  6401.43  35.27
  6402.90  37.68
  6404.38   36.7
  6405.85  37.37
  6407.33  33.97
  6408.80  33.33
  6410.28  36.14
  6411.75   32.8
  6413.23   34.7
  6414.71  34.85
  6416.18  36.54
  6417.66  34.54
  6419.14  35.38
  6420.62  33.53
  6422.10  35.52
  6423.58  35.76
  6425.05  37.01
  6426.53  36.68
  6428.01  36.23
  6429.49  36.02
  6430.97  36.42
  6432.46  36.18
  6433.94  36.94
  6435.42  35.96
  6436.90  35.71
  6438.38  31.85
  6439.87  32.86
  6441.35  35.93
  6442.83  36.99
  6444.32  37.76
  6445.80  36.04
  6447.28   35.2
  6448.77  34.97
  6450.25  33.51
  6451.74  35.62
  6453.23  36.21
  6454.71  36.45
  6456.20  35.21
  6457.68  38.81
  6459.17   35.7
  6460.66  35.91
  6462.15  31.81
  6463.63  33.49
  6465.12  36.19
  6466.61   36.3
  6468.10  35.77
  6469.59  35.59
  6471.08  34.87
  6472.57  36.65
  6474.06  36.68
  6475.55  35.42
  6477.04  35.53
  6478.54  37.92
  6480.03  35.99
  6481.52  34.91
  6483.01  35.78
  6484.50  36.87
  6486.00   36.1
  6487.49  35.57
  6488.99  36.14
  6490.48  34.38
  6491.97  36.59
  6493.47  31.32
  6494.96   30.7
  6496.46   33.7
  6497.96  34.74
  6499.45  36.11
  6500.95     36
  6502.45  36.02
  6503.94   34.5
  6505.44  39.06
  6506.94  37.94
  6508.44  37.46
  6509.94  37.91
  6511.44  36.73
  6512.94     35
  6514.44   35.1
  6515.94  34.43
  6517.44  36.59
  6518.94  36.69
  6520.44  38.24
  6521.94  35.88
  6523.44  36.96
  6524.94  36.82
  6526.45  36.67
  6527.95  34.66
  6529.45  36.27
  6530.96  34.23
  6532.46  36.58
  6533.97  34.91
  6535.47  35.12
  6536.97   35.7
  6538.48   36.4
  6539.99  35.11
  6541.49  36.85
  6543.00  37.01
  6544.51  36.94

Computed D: 3.60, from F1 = 36.0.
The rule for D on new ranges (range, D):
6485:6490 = 3.59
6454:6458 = 3.68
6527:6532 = 3.51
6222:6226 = 3.64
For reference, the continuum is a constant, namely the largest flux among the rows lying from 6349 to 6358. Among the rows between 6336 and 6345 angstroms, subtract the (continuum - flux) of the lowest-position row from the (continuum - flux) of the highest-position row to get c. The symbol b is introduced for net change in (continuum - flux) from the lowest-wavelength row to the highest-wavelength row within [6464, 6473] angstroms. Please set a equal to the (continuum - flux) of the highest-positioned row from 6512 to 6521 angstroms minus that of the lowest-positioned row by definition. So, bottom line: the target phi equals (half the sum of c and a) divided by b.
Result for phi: 5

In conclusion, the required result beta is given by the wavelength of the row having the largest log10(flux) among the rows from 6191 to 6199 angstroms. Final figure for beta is 6195.51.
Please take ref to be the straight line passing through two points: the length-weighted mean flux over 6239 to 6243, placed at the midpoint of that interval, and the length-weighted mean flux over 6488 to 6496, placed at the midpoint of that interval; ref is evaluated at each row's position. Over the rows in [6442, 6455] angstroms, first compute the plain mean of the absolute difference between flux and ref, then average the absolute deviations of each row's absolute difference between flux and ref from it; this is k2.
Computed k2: 0.75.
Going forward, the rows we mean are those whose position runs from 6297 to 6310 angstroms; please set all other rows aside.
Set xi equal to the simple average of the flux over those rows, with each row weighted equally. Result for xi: 35.3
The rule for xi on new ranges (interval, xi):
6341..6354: 36.9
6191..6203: 36.3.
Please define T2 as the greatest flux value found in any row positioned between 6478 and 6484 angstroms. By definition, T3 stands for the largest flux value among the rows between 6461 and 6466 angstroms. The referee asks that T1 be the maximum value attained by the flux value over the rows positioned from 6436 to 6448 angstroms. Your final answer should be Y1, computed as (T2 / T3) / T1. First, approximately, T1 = 37.76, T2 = 37.92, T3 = 36.19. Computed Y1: 0.0277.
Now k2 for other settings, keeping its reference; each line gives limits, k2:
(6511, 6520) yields 0.92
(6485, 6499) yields 0.87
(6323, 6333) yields 0.77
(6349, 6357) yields 0.87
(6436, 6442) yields 0.35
